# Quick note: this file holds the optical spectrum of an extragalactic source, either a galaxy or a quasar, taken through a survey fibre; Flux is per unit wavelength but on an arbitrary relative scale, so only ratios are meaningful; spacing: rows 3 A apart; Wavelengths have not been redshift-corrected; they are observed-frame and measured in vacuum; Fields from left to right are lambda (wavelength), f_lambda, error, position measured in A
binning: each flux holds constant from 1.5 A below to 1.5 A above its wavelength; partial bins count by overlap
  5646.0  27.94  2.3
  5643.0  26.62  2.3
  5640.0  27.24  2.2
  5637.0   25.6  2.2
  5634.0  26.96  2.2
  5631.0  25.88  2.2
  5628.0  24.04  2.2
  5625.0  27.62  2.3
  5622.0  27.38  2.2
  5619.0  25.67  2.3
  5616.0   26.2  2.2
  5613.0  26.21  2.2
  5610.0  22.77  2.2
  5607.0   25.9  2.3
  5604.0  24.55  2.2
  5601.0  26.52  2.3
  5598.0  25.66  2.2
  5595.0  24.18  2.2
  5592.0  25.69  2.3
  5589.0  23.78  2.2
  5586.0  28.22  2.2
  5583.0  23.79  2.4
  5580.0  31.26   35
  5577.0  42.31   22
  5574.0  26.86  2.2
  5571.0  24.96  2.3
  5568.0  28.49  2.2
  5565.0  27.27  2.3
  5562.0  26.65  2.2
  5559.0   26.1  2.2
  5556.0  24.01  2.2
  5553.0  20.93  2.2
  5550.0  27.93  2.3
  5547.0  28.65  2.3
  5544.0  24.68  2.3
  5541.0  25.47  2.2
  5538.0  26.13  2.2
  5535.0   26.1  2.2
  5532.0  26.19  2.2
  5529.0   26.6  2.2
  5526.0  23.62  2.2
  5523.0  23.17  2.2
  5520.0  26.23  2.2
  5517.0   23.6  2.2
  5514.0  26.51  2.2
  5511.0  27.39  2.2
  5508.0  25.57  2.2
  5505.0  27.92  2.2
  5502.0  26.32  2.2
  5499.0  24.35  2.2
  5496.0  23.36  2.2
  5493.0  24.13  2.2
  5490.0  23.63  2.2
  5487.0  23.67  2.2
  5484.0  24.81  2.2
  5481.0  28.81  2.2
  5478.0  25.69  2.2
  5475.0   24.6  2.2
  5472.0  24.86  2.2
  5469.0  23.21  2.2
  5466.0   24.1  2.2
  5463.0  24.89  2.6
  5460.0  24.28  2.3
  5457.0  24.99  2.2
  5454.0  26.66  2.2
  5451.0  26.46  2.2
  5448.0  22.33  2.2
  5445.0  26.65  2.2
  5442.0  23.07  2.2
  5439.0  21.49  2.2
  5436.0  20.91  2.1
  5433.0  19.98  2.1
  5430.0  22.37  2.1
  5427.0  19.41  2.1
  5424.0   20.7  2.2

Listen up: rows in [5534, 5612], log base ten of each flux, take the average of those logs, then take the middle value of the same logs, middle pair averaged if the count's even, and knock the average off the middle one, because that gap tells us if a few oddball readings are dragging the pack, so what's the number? -0.0045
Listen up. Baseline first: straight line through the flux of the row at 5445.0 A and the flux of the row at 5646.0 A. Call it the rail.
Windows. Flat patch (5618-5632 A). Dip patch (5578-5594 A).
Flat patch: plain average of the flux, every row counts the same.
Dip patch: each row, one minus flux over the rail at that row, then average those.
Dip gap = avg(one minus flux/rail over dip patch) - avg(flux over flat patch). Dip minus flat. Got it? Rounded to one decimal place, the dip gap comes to -26.1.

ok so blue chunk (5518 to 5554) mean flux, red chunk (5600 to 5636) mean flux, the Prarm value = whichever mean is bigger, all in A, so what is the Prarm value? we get 25.8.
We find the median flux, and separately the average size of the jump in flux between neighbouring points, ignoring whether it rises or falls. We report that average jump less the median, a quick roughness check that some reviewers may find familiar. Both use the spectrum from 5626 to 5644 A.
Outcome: -24.9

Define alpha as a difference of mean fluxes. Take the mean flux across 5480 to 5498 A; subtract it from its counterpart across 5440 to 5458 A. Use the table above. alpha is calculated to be 0.3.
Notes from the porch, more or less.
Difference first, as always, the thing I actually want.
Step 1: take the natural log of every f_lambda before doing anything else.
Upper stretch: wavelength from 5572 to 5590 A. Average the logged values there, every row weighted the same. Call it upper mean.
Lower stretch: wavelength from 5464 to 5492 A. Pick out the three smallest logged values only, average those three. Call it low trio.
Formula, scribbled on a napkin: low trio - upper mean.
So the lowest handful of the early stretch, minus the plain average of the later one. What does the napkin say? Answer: -0.20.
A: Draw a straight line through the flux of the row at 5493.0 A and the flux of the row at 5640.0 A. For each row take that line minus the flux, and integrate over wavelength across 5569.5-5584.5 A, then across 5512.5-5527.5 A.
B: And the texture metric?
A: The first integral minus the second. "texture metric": -60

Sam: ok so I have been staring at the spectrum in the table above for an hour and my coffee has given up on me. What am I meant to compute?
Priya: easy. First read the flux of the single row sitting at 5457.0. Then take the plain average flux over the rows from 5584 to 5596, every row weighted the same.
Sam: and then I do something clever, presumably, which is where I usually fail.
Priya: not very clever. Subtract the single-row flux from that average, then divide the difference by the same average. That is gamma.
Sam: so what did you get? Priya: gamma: 0.02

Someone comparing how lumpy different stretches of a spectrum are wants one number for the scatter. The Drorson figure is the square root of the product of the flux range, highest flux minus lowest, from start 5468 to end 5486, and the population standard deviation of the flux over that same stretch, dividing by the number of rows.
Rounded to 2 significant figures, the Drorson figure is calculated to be 3.1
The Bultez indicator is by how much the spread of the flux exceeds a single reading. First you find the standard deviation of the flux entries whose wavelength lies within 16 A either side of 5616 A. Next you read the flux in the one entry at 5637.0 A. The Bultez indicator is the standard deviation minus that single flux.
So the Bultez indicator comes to -24.2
